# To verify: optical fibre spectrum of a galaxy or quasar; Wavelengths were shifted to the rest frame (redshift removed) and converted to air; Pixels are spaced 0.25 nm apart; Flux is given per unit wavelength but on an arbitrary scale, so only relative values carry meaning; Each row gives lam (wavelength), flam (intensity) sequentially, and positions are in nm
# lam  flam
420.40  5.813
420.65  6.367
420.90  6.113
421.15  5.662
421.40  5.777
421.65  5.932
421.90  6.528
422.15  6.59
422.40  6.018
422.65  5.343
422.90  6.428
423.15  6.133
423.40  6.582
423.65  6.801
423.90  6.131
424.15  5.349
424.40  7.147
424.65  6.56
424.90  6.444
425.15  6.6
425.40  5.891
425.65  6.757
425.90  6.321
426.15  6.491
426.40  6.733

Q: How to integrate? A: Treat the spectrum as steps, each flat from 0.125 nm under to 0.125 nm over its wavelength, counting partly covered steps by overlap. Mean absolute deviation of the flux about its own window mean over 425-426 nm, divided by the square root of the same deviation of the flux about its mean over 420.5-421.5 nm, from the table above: 0.56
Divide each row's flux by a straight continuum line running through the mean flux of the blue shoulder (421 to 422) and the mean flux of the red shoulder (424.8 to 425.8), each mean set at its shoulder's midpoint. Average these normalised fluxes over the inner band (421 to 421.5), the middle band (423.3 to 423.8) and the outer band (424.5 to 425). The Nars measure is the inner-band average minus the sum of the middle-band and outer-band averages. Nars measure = -1.14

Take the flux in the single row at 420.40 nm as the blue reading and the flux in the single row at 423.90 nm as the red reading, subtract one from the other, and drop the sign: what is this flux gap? 0.32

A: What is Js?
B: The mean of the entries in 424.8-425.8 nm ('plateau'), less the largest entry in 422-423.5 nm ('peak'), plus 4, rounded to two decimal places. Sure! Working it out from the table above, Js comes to 3.83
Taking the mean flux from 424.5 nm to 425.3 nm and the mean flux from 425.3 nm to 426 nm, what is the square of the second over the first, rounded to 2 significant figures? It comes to 0.94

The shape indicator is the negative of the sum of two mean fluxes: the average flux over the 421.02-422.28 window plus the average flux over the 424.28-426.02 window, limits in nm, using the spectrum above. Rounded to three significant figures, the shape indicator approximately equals -12.6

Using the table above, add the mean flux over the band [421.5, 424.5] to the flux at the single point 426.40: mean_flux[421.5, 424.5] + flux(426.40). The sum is 13.0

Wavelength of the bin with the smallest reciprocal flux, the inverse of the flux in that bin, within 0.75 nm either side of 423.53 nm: 423.65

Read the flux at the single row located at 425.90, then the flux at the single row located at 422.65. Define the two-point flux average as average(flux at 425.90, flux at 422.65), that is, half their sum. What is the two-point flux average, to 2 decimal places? 5.83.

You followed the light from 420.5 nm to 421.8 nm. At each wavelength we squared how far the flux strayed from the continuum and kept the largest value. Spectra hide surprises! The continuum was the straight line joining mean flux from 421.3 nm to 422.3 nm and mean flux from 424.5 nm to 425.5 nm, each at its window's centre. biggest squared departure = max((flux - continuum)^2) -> 0.26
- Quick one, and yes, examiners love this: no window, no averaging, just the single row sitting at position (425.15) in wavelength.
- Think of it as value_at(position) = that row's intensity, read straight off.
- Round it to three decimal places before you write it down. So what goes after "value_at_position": 6.600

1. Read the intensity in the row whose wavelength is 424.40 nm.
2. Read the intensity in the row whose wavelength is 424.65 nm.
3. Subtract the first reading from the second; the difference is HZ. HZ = -0.59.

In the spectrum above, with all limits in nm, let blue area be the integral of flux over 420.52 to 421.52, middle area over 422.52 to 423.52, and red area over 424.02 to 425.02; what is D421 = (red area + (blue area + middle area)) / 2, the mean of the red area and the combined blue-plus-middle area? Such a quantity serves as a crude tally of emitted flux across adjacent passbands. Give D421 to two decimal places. 9.24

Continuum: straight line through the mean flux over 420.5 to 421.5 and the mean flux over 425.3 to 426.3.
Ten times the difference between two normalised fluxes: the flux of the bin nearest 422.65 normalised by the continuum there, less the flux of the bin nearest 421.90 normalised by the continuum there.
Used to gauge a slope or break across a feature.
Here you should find -2.0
